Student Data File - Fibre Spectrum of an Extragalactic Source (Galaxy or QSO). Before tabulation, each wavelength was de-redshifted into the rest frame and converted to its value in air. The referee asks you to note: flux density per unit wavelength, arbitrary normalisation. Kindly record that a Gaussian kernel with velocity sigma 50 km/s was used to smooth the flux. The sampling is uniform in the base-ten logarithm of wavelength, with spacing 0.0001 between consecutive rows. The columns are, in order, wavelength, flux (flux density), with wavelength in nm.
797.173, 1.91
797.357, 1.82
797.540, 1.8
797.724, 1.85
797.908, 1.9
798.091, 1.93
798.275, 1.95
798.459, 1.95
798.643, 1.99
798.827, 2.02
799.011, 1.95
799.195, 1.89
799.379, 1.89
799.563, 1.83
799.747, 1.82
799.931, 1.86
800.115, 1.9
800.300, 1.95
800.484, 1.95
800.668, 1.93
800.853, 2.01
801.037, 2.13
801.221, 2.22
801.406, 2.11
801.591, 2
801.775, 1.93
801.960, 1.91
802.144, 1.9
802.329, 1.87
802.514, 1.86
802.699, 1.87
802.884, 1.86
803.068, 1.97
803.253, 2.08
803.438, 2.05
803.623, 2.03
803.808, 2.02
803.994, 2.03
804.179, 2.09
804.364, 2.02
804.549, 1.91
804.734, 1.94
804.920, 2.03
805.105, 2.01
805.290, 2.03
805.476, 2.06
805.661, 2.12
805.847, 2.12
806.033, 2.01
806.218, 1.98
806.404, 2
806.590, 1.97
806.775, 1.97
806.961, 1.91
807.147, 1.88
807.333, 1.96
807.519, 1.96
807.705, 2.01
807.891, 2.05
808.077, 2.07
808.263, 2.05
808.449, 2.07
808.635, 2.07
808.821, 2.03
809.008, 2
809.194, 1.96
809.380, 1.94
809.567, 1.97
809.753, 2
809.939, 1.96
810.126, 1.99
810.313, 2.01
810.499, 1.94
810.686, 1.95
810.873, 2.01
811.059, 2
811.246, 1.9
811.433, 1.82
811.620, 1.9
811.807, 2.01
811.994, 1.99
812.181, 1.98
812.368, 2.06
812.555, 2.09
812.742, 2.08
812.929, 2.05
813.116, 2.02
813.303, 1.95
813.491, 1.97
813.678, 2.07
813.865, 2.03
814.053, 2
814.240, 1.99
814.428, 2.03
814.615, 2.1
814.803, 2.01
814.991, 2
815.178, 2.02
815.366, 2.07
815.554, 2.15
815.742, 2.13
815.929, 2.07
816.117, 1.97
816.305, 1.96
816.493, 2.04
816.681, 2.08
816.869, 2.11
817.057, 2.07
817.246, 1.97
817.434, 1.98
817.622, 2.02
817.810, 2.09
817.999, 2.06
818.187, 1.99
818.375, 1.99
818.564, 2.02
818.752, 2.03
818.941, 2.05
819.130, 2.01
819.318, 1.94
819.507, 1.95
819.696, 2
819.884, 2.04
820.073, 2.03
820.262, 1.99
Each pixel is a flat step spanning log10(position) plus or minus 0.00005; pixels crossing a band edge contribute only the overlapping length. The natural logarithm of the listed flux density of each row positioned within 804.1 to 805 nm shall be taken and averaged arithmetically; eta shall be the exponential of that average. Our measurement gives 2.00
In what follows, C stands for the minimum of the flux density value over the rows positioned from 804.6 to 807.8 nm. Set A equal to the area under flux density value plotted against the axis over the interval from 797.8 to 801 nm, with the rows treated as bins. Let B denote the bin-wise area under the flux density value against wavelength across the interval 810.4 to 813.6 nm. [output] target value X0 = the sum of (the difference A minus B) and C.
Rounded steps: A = 6.17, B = 6.35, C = 1.88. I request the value 1.70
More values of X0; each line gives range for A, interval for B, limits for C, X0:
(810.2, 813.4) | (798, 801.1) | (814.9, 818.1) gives 2.31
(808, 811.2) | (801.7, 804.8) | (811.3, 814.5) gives 2.14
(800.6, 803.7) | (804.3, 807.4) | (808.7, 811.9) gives 1.79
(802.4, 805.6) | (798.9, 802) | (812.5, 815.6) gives 2.25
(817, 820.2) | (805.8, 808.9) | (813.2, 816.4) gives 2.18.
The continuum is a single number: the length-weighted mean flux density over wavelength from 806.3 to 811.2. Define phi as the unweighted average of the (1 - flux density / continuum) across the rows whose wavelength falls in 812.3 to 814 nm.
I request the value -0.024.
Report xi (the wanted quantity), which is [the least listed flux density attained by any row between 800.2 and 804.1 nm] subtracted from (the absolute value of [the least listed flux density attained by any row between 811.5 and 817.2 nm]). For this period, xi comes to 0.04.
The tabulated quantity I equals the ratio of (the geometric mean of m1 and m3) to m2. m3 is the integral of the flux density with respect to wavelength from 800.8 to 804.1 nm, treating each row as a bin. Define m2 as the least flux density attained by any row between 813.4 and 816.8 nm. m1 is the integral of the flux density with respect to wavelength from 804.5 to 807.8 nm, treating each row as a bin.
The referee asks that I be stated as 3.36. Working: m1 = 6.58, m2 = 1.96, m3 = 6.57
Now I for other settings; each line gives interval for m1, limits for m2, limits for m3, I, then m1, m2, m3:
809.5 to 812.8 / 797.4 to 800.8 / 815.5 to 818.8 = 3.68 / 6.53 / 1.8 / 6.73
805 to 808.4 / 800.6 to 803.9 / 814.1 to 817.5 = 3.70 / 6.83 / 1.86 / 6.94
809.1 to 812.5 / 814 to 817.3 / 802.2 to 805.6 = 3.43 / 6.69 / 1.96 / 6.75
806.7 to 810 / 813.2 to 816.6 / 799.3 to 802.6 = 3.34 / 6.58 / 1.95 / 6.43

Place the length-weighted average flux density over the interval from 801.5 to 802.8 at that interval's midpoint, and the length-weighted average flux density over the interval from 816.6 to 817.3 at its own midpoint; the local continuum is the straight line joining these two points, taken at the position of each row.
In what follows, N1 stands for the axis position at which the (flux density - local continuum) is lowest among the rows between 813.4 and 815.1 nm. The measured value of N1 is 813.491 nm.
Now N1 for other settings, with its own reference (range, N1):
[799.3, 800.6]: 799.747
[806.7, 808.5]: 807.147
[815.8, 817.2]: 816.305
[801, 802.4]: 802.329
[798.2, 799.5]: 799.379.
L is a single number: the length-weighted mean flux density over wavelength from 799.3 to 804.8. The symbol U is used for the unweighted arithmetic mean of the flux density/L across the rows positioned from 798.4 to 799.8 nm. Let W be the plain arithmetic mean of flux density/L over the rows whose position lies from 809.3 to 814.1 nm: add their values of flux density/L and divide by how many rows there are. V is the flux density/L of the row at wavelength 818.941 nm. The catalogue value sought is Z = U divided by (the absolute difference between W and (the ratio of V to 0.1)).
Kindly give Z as 0.1036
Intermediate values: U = 0.976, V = 1.04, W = 1.01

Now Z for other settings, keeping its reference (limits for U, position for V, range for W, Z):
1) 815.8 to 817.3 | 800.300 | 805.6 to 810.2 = 0.1162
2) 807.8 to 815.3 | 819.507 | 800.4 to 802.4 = 0.1145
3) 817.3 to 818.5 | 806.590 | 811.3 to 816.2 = 0.1144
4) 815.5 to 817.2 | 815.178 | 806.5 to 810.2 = 0.1134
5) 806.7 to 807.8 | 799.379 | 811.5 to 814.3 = 0.1154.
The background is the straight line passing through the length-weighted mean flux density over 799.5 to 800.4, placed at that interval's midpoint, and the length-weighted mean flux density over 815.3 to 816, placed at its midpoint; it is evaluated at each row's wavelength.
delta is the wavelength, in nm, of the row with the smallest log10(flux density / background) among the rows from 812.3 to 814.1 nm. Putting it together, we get 813.303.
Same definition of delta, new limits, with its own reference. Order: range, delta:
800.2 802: 801.960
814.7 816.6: 816.305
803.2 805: 804.549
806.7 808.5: 807.147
